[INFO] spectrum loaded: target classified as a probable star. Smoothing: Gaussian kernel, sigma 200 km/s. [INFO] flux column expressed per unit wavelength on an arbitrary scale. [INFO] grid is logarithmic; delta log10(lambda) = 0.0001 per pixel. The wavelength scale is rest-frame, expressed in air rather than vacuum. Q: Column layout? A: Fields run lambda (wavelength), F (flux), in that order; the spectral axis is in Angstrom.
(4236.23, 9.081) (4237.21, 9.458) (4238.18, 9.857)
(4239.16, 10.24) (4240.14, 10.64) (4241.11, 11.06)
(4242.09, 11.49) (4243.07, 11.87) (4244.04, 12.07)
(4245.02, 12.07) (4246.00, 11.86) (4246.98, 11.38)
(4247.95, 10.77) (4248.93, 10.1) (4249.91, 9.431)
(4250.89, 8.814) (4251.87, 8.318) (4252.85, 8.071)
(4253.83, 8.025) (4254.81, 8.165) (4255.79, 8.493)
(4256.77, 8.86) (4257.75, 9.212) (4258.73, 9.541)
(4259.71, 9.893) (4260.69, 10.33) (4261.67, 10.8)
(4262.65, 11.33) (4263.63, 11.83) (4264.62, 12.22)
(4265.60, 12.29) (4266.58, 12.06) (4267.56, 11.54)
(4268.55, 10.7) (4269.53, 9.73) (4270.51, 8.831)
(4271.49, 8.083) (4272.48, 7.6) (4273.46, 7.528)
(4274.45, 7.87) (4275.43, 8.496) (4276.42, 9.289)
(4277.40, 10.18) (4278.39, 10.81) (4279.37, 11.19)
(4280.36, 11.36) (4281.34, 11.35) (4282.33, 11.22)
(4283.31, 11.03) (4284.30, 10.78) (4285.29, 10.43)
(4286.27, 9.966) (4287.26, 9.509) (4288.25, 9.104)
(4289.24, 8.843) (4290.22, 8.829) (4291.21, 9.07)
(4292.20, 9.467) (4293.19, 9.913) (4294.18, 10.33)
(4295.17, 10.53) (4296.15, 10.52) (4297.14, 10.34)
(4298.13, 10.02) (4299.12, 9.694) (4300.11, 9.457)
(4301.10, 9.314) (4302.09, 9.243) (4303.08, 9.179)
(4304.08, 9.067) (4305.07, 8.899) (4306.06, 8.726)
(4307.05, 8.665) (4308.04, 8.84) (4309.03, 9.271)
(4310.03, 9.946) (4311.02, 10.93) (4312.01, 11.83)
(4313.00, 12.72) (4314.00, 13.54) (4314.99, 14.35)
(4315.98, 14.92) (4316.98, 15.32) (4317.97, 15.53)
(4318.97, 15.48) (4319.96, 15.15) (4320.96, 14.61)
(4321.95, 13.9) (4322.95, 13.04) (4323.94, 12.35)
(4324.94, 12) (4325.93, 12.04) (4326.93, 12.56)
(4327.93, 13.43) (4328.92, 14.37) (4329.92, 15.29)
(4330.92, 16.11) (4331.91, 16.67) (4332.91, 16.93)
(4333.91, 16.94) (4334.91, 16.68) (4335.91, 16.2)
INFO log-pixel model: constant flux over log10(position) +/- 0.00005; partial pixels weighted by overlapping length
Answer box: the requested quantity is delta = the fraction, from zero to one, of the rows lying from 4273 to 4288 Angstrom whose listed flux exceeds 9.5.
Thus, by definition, 0.73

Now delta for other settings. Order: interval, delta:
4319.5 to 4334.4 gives 1.00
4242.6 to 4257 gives 0.47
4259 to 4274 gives 0.73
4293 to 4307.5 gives 0.47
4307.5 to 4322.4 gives 0.87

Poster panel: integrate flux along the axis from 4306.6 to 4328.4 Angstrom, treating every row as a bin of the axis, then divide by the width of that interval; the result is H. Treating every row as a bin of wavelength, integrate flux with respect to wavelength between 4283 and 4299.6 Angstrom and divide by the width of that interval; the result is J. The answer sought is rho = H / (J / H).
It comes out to 16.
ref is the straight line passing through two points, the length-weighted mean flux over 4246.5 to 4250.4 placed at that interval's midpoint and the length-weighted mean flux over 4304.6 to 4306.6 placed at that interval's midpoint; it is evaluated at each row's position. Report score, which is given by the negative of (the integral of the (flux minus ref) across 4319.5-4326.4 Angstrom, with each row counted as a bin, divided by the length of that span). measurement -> -5.0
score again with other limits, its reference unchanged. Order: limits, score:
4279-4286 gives -1.5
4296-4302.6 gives -0.8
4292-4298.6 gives -1.1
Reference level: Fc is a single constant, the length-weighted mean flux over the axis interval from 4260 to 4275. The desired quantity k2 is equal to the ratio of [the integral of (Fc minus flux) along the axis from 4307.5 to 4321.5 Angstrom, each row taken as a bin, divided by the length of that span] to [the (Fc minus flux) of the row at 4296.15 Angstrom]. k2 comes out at 8.2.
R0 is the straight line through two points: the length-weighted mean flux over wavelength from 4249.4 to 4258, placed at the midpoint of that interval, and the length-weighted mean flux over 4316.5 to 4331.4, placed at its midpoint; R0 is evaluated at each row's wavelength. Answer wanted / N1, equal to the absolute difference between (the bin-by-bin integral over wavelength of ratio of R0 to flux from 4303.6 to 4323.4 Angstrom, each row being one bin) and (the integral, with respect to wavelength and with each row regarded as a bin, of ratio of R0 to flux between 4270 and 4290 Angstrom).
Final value 0.0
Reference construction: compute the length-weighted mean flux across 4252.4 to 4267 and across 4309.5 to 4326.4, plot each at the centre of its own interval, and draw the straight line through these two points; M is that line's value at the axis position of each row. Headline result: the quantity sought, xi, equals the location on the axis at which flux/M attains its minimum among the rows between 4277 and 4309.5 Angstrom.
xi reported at 4307.05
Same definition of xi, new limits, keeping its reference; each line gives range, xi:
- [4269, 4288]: 4273.46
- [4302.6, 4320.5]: 4307.05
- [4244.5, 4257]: 4253.83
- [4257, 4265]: 4257.75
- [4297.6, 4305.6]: 4305.07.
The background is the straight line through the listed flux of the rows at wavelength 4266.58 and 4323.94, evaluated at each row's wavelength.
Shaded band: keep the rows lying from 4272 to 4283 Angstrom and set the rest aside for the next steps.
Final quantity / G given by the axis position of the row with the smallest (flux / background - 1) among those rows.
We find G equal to 4273.46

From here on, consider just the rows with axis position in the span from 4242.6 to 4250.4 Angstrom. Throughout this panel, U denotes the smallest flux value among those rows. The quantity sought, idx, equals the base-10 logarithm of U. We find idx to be 0.97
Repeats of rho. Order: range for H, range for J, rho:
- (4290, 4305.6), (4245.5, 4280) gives 9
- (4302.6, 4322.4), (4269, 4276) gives 17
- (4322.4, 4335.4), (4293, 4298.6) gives 20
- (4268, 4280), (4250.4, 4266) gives 9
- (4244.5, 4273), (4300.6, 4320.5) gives 9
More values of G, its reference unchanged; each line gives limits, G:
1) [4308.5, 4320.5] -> 4309.03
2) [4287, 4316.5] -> 4307.05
